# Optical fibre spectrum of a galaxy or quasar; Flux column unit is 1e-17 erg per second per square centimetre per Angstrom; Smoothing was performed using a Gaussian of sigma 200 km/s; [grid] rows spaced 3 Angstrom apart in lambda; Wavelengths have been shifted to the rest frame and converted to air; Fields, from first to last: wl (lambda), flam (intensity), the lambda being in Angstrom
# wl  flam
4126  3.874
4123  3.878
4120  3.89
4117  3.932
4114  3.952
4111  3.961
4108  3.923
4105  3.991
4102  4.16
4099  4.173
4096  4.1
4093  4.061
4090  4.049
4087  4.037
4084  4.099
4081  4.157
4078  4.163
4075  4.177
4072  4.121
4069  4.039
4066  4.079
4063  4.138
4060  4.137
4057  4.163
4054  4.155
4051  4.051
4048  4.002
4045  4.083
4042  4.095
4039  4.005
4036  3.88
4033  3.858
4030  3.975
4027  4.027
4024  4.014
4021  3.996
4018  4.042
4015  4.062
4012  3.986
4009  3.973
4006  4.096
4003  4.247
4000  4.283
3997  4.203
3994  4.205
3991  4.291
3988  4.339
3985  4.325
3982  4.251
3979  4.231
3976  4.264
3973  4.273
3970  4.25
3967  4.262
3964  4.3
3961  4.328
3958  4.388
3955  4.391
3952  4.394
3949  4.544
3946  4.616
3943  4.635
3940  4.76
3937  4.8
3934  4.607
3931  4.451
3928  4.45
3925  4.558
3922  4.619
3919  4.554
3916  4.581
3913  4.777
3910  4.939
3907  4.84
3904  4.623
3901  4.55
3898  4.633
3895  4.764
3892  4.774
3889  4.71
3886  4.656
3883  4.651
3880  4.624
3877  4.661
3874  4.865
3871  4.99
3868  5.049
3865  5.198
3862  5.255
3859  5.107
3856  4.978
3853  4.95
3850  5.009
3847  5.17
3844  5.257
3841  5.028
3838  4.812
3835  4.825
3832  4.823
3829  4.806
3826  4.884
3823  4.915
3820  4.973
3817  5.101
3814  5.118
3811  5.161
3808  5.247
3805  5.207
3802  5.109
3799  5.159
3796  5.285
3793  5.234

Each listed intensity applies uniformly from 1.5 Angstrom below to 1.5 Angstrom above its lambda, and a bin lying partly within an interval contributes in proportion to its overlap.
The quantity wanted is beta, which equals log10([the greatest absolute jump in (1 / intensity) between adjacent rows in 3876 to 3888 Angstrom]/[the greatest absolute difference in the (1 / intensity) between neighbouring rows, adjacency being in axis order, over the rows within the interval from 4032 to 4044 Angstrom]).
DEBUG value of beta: -0.67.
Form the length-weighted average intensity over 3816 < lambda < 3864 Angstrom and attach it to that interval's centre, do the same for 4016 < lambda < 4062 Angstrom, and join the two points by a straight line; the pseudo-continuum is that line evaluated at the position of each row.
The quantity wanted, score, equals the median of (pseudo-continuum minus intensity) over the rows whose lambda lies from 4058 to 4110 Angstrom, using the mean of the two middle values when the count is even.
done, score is -0.28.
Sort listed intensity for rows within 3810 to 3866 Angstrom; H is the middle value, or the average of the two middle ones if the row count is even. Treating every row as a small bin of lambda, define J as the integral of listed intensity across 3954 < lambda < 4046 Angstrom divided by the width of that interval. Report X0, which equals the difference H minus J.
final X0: 0.9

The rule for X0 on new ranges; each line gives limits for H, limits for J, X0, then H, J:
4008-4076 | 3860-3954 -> -0.7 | 4.04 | 4.7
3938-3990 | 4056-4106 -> 0.2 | 4.33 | 4.1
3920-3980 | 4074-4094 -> 0.3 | 4.42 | 4.1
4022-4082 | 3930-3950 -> -0.6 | 4.08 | 4.6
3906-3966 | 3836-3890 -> -0.4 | 4.57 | 4.9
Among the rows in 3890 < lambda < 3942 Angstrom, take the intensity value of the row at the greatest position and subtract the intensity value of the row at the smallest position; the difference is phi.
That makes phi -0.014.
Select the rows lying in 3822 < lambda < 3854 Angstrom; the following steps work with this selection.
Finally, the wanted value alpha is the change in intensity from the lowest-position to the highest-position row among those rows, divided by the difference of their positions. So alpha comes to 0.0012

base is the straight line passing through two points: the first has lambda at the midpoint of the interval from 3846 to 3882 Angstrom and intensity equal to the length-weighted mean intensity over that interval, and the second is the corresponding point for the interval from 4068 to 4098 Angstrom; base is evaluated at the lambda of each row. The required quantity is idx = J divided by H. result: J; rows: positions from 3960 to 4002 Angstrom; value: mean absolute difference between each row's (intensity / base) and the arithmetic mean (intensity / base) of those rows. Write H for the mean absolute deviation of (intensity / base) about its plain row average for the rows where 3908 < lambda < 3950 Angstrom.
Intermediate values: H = 0.023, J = 0.010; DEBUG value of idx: 0.4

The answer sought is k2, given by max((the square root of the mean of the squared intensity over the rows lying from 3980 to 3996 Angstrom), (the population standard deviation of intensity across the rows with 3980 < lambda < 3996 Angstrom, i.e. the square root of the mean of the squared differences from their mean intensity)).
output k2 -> 4.28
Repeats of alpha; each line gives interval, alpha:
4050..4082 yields 0.0035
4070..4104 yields 0.0013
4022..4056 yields 0.0047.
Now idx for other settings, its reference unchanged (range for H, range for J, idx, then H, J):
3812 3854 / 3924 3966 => 0.9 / 0.026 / 0.024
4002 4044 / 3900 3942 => 1.9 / 0.014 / 0.027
